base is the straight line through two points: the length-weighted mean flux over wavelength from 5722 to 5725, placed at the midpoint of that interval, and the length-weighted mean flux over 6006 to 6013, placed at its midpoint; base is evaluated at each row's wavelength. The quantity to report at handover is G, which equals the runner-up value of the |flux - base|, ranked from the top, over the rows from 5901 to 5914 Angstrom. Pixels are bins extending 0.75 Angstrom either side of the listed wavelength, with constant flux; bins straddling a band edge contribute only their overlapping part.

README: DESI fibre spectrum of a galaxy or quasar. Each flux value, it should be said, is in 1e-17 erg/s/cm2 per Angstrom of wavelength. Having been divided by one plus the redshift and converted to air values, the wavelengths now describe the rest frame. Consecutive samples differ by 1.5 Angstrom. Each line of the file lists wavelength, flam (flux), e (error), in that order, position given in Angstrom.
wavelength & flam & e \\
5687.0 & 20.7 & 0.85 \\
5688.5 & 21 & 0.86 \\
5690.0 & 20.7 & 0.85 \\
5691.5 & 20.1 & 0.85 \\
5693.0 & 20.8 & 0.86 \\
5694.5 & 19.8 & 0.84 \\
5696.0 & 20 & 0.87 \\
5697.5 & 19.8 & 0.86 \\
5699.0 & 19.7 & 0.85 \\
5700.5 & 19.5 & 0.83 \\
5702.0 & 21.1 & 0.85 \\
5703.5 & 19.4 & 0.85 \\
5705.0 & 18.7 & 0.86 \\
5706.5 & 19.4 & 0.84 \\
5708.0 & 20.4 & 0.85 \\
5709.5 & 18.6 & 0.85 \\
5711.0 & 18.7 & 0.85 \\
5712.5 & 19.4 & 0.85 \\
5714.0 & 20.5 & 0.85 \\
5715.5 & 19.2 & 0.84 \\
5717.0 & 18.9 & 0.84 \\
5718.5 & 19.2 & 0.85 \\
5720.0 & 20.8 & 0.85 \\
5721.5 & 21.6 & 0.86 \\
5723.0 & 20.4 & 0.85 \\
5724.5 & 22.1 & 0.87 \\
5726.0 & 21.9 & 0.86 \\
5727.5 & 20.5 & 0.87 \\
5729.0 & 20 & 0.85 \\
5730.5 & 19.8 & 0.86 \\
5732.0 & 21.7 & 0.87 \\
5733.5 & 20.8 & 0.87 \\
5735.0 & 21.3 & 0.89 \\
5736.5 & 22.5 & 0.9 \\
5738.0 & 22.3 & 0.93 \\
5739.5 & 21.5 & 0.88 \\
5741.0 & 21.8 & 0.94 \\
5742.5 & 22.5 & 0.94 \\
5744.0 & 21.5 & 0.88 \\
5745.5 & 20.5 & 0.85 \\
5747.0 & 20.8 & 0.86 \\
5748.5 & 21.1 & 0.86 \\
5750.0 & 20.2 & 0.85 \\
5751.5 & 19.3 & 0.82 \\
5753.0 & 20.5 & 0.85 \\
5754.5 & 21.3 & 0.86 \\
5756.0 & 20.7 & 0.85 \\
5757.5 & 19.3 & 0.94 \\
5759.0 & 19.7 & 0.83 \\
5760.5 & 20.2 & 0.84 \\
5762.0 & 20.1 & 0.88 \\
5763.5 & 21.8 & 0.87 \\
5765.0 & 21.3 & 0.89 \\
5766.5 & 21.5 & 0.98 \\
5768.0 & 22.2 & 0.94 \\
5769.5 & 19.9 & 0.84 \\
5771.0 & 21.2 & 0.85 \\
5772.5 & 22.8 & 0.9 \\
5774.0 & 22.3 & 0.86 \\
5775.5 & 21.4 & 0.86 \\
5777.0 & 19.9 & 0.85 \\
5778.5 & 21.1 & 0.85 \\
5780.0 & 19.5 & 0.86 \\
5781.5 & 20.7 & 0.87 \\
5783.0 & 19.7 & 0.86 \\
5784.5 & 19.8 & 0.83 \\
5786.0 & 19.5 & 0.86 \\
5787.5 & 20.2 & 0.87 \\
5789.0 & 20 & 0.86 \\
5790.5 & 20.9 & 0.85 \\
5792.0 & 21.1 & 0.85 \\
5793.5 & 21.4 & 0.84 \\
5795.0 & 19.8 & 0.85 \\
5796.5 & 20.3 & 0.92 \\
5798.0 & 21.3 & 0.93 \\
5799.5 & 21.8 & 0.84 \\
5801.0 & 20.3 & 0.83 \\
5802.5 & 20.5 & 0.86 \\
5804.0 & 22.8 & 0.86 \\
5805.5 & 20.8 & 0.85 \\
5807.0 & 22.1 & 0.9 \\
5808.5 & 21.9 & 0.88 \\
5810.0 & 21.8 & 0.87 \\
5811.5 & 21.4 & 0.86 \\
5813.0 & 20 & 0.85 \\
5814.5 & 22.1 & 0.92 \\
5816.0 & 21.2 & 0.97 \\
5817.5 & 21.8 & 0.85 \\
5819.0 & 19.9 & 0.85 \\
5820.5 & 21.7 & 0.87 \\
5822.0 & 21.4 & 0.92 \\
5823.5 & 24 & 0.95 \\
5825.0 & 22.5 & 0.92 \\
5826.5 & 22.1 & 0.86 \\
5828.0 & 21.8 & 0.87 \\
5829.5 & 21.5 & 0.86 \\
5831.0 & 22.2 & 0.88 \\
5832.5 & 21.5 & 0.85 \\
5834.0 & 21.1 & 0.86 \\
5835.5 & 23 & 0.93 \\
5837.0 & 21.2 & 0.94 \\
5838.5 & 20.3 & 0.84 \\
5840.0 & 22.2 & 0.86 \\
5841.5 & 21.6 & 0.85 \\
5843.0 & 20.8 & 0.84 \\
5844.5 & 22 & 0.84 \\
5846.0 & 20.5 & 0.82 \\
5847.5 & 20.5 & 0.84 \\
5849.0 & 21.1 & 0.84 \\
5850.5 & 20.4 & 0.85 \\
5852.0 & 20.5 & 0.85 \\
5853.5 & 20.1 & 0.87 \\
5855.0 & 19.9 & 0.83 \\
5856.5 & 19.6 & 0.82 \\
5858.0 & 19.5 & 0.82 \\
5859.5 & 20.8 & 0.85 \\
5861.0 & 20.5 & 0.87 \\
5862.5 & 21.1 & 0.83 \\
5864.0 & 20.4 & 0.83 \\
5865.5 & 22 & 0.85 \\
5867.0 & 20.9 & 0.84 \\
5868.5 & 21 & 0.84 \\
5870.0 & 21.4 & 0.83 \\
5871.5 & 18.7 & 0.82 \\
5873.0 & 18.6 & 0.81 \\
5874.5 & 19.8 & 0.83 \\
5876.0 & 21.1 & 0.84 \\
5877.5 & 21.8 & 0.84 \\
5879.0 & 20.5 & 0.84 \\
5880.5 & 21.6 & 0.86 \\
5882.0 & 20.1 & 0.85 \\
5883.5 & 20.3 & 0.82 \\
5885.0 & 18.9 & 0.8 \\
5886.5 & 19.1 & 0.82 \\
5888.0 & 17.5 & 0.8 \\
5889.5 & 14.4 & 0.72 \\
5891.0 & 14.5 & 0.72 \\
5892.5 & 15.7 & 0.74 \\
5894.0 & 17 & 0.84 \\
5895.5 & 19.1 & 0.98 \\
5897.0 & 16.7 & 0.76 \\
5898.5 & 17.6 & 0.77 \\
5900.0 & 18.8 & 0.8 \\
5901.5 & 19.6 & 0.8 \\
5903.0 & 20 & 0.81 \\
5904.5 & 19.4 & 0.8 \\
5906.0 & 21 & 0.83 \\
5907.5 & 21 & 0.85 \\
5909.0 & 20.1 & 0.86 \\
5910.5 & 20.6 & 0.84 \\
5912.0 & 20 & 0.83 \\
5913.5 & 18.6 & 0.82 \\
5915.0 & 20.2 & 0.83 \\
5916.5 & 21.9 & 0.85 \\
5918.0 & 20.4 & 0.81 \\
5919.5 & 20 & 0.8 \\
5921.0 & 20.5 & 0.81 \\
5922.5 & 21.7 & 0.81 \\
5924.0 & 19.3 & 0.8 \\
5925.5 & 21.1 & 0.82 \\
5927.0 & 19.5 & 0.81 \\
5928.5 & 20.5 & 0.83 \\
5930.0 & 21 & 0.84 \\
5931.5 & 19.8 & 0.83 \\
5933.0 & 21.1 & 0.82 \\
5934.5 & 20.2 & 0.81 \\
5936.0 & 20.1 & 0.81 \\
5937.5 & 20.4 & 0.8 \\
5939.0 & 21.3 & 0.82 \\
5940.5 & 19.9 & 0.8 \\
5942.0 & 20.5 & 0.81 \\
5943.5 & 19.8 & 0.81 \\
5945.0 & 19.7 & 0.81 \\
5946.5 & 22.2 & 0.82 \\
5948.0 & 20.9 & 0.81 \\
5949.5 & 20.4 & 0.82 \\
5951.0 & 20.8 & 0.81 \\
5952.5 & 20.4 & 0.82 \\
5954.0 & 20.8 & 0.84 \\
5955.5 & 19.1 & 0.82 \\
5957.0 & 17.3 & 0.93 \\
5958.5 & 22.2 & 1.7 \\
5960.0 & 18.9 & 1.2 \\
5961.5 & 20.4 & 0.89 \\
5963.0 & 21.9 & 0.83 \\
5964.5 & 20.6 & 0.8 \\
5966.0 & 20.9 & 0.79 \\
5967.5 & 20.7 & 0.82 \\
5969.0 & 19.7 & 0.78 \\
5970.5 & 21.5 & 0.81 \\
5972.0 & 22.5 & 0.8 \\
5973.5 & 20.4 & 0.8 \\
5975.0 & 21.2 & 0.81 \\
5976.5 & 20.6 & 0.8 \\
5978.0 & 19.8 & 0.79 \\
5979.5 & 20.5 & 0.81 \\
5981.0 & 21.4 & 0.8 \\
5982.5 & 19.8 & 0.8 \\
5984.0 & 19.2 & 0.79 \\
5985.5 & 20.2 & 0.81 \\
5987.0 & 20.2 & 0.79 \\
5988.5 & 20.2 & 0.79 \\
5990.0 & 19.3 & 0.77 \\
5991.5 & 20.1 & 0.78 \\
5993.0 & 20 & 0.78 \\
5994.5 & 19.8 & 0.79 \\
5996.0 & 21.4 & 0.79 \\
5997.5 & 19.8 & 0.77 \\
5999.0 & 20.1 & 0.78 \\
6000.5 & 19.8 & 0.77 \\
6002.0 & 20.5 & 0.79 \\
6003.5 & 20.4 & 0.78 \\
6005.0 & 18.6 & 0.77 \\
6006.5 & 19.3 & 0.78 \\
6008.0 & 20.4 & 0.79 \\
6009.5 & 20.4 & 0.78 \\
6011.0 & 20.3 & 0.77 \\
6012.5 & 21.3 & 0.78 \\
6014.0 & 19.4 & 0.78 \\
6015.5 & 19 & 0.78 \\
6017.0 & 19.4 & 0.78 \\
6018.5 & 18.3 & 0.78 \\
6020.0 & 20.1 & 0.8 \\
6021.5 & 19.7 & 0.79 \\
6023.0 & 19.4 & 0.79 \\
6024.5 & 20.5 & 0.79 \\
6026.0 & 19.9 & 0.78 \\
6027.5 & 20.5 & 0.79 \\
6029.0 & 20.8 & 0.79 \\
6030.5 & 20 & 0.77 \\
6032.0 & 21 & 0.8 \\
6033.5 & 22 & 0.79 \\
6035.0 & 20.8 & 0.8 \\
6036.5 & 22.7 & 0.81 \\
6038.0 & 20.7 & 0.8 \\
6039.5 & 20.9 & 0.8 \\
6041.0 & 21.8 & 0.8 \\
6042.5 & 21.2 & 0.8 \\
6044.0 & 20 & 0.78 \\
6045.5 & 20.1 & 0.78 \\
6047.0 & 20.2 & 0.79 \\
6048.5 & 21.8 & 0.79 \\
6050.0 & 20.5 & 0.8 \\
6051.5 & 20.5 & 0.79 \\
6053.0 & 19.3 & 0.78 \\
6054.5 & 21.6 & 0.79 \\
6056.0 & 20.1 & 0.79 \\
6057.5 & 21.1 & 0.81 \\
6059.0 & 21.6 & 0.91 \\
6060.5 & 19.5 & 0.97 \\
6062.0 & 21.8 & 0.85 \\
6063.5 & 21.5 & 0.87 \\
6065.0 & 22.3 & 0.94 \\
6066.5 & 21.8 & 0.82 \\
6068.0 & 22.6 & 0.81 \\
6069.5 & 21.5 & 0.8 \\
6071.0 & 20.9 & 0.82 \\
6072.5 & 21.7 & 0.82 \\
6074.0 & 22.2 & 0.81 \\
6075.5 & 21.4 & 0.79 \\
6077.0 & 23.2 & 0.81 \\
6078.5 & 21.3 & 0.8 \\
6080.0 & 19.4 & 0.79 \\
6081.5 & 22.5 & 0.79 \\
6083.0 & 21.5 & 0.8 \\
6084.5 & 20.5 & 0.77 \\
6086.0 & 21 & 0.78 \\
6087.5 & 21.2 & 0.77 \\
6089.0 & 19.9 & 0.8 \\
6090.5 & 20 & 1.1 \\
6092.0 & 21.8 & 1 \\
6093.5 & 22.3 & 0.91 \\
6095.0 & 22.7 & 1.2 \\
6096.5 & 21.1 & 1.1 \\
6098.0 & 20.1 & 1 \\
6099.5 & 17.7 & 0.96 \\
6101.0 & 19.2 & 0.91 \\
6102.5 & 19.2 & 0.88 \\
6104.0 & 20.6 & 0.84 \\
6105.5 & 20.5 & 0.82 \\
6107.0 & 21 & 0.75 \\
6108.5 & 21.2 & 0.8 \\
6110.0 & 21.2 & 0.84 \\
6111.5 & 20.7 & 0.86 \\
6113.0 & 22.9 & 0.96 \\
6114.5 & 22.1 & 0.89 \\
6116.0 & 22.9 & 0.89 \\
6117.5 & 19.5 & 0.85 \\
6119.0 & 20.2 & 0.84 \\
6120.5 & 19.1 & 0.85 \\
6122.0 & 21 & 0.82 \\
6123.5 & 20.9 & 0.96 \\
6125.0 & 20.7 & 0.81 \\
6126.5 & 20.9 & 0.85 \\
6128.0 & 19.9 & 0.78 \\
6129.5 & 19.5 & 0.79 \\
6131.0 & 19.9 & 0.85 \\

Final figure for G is 1.3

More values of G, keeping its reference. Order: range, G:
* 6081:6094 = 2.2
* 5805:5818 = 1.1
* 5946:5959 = 1.7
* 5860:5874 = 2.1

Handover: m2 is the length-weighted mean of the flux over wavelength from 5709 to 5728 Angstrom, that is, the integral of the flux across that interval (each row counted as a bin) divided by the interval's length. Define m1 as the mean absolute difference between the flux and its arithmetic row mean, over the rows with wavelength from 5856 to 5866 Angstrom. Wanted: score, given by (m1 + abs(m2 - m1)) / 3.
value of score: 6.72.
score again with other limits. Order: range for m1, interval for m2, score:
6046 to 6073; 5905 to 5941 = 6.81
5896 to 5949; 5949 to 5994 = 6.79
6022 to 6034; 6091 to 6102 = 6.88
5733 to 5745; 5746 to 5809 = 6.93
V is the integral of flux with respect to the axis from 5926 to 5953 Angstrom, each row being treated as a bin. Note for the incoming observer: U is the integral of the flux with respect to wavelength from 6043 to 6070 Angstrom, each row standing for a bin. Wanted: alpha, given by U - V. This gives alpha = 14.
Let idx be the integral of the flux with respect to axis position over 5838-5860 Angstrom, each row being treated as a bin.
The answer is 454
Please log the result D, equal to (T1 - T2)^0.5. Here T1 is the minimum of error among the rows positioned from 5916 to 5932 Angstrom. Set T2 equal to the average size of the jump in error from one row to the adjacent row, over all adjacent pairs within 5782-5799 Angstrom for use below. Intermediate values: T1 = 0.80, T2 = 0.019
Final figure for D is 0.884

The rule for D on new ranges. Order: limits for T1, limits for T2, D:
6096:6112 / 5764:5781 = 0.846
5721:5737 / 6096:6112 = 0.897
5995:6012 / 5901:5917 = 0.869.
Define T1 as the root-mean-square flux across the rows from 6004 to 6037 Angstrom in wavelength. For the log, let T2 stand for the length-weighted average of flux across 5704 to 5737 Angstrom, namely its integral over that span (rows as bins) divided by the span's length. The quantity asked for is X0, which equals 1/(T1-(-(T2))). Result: 0.0247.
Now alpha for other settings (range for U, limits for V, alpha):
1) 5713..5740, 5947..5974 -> 7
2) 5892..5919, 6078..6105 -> -35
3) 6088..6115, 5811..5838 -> -24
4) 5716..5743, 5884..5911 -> 72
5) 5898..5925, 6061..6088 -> -40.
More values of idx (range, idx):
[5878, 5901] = 418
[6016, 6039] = 469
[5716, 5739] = 481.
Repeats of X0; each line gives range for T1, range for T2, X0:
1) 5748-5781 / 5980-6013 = 0.0244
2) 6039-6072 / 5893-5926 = 0.0245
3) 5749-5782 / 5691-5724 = 0.0246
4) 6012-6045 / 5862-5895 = 0.0251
